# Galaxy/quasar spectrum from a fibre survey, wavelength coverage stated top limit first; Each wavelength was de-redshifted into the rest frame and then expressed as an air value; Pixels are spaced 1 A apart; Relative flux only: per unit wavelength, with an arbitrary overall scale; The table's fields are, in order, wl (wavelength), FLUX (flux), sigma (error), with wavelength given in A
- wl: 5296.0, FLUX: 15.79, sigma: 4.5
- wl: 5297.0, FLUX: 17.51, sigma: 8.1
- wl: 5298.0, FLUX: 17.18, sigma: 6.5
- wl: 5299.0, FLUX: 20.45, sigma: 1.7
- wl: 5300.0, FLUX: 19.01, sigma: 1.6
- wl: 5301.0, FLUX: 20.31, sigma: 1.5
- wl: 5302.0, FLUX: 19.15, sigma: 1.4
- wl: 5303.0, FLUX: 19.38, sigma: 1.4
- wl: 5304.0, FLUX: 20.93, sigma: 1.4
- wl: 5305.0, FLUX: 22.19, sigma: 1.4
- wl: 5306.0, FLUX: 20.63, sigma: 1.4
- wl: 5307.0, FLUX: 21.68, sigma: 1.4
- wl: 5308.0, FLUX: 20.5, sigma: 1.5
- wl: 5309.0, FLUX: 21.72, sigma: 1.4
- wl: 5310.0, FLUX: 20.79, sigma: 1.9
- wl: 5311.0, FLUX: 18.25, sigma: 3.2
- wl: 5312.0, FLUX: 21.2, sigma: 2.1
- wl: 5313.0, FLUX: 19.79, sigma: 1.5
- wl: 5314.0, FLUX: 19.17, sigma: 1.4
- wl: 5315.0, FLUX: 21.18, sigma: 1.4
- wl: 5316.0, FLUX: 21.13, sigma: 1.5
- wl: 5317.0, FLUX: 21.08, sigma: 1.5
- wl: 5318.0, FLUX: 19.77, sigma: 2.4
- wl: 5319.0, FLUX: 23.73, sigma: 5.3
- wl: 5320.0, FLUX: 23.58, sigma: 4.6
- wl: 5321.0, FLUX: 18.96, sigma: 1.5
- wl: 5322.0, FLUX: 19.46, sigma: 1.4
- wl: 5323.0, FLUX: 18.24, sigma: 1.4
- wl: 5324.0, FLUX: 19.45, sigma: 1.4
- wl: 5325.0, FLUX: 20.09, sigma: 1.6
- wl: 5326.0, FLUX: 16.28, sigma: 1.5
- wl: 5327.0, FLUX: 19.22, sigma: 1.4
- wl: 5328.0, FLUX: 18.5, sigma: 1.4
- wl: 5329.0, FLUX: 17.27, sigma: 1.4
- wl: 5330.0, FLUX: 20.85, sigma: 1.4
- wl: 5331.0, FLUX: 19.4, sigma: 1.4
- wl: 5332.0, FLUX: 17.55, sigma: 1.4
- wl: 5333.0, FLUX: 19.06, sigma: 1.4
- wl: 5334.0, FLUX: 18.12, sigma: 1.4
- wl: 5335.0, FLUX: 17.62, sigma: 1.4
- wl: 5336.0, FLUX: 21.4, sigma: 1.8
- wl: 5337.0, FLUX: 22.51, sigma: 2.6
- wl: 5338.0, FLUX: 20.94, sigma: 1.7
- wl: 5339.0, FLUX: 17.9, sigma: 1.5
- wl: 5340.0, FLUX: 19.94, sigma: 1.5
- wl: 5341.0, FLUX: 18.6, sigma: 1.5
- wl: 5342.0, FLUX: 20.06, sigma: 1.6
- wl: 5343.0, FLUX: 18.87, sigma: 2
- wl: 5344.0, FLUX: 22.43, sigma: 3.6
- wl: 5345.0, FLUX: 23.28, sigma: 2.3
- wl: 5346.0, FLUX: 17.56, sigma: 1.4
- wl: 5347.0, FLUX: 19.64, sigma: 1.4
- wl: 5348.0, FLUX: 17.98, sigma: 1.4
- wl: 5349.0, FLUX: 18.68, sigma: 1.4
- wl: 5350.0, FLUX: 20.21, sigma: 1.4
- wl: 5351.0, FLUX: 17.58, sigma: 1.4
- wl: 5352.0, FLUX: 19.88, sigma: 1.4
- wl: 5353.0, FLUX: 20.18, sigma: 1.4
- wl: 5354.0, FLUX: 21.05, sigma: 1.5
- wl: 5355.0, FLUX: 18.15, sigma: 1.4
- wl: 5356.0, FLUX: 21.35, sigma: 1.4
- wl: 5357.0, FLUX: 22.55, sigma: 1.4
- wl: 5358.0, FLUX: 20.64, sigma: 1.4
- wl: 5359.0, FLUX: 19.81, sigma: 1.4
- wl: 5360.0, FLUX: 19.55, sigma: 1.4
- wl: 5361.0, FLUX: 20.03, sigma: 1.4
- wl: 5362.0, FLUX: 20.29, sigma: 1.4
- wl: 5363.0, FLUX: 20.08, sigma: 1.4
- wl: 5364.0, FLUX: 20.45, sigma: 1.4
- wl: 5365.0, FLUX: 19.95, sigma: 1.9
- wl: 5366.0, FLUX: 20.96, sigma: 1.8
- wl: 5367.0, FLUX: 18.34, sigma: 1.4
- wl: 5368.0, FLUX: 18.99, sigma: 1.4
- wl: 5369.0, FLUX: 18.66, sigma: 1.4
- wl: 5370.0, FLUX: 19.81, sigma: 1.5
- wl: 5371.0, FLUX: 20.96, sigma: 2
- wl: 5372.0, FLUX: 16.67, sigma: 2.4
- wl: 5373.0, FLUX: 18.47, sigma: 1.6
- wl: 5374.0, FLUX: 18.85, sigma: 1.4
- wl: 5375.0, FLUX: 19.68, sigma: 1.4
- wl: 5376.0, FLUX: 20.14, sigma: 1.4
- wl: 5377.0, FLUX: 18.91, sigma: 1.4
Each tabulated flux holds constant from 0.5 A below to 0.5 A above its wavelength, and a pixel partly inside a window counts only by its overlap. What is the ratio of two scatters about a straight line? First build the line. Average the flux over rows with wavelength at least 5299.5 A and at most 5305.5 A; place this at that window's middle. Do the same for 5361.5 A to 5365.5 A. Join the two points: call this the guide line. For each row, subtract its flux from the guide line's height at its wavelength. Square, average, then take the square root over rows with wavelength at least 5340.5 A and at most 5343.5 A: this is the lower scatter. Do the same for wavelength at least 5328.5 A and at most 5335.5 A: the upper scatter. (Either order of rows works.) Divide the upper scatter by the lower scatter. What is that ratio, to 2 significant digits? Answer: 1.7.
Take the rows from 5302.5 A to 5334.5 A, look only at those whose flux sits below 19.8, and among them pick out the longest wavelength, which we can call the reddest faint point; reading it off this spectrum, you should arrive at 5334.0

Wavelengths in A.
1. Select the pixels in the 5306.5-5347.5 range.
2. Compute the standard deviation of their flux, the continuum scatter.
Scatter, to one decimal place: 1.8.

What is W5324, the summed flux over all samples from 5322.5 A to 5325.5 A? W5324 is 57.8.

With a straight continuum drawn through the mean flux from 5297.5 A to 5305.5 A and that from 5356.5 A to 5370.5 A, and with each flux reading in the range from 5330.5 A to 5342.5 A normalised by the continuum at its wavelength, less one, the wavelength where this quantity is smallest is 5332.0 A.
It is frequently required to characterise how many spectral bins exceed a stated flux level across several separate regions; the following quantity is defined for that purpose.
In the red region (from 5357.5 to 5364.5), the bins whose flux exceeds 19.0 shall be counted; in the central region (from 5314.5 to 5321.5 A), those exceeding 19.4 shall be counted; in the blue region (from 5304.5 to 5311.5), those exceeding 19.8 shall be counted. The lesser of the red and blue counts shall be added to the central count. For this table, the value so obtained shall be 12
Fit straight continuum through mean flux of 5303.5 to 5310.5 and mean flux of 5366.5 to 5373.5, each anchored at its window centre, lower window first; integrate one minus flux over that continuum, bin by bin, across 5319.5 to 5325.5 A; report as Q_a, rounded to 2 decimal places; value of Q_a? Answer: 0.19 A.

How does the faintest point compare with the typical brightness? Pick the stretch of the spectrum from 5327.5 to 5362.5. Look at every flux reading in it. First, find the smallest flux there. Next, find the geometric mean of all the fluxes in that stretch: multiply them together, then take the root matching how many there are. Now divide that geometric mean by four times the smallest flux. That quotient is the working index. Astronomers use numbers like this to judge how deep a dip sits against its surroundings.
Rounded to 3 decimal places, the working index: 0.284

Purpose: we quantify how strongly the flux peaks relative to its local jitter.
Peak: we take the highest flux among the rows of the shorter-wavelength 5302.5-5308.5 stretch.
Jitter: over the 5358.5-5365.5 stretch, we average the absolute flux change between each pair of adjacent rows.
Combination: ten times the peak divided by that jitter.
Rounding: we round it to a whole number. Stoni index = 640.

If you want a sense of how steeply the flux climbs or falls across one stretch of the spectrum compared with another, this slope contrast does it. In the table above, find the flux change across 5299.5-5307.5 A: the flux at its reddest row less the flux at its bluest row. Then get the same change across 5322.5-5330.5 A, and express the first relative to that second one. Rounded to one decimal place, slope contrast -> 1.0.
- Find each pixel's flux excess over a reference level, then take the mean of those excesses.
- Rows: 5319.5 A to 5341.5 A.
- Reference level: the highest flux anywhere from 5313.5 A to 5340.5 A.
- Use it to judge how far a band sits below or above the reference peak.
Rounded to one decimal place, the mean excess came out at -4.4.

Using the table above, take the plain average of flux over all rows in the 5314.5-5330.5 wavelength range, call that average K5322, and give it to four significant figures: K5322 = 19.92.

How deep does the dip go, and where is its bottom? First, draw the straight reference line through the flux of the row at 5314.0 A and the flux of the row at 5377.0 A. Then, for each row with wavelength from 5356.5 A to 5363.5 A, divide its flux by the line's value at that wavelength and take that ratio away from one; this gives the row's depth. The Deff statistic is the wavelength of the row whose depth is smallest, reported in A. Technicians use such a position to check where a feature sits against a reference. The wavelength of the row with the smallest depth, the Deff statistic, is 5357.0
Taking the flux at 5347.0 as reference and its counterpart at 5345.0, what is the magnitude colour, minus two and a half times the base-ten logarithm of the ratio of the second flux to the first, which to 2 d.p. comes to -0.18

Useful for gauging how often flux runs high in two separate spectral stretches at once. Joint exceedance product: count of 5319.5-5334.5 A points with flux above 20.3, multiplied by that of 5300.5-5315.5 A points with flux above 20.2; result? 20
